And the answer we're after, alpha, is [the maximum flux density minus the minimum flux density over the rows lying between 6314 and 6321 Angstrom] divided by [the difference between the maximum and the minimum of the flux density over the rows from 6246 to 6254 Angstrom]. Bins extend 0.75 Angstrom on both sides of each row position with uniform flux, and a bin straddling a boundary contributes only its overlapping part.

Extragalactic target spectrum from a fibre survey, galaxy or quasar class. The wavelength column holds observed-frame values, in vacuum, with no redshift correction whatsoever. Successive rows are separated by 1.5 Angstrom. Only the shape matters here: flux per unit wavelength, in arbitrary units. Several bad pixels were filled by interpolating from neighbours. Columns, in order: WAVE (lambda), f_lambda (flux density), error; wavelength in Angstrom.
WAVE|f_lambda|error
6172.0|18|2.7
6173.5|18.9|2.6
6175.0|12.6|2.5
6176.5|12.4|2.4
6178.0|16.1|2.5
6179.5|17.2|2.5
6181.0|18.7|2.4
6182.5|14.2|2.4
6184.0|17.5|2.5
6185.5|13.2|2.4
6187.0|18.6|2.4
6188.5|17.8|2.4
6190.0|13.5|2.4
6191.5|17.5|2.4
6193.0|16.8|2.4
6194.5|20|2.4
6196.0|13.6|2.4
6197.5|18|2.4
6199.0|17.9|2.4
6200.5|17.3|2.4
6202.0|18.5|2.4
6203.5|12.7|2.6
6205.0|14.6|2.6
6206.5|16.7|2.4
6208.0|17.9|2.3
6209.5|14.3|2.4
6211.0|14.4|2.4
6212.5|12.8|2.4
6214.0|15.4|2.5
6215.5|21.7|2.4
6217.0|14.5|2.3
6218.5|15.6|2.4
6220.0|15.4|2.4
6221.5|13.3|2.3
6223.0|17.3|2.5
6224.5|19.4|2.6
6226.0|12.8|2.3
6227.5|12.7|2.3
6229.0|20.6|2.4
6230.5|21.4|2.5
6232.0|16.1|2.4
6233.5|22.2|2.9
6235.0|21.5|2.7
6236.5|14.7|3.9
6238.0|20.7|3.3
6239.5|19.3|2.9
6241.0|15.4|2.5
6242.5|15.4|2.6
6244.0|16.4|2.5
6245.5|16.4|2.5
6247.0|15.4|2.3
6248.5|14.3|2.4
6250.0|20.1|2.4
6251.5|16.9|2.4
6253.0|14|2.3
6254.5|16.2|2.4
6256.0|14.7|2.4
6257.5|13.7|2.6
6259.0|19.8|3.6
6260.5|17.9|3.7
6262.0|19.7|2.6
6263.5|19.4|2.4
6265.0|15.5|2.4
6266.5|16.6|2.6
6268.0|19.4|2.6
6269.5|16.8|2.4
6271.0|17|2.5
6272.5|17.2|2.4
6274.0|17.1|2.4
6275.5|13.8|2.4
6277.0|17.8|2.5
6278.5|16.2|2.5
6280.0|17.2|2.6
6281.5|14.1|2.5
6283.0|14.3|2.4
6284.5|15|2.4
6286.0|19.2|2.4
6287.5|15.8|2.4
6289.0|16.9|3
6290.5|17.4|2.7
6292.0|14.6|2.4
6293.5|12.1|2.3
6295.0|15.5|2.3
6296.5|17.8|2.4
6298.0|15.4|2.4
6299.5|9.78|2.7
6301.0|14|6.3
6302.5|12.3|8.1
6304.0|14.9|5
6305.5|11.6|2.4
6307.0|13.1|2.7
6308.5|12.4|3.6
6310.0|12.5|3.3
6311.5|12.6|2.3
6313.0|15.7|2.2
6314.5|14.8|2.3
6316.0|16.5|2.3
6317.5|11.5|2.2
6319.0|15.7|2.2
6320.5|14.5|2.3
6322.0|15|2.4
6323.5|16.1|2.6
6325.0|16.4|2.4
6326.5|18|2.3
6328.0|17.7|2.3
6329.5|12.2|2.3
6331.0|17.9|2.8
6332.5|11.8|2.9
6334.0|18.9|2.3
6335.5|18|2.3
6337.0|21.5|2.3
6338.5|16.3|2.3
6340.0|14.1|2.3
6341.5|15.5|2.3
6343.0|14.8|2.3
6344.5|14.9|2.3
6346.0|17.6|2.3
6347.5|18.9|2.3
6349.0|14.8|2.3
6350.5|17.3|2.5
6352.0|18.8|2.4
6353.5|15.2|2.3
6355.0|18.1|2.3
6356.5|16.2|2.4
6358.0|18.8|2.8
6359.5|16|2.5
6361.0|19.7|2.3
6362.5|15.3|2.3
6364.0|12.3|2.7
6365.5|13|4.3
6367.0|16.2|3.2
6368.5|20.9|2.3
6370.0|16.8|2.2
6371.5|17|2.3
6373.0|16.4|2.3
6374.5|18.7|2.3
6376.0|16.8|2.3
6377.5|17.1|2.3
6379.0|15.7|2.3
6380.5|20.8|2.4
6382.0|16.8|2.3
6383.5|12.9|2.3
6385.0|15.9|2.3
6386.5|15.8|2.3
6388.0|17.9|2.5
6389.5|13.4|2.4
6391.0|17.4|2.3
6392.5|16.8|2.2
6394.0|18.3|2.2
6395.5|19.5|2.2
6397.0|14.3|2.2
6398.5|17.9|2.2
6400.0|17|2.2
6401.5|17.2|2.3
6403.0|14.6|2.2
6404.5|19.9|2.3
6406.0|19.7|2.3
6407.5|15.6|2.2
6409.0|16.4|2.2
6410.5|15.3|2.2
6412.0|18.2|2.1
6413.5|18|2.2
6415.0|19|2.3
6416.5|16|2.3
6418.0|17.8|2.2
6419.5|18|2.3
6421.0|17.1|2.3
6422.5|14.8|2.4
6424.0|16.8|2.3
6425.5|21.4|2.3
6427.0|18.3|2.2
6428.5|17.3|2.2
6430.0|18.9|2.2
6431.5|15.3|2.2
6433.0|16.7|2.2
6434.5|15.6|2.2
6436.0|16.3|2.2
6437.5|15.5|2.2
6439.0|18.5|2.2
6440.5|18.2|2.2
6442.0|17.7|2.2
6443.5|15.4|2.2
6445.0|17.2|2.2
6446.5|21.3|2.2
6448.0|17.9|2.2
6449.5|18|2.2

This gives 0.8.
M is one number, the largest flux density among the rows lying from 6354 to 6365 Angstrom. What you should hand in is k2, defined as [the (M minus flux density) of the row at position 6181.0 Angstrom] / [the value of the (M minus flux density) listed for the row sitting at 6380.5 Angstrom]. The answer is -0.9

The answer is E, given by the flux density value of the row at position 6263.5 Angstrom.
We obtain 19.4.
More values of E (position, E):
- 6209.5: 14.3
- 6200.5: 17.3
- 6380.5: 20.8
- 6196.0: 13.6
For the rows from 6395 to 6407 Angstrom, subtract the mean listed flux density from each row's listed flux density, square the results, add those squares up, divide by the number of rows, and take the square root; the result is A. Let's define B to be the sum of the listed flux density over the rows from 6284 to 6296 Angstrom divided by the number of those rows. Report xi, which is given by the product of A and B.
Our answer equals 32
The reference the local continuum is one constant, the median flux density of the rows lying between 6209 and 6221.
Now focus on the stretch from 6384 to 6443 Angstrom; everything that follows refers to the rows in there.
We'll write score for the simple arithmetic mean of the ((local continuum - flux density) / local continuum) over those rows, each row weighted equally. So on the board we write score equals -0.146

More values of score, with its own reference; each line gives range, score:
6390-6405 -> -0.157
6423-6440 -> -0.159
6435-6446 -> -0.135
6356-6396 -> -0.121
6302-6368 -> -0.042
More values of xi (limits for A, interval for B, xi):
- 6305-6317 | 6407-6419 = 28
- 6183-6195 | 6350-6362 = 39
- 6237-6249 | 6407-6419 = 35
